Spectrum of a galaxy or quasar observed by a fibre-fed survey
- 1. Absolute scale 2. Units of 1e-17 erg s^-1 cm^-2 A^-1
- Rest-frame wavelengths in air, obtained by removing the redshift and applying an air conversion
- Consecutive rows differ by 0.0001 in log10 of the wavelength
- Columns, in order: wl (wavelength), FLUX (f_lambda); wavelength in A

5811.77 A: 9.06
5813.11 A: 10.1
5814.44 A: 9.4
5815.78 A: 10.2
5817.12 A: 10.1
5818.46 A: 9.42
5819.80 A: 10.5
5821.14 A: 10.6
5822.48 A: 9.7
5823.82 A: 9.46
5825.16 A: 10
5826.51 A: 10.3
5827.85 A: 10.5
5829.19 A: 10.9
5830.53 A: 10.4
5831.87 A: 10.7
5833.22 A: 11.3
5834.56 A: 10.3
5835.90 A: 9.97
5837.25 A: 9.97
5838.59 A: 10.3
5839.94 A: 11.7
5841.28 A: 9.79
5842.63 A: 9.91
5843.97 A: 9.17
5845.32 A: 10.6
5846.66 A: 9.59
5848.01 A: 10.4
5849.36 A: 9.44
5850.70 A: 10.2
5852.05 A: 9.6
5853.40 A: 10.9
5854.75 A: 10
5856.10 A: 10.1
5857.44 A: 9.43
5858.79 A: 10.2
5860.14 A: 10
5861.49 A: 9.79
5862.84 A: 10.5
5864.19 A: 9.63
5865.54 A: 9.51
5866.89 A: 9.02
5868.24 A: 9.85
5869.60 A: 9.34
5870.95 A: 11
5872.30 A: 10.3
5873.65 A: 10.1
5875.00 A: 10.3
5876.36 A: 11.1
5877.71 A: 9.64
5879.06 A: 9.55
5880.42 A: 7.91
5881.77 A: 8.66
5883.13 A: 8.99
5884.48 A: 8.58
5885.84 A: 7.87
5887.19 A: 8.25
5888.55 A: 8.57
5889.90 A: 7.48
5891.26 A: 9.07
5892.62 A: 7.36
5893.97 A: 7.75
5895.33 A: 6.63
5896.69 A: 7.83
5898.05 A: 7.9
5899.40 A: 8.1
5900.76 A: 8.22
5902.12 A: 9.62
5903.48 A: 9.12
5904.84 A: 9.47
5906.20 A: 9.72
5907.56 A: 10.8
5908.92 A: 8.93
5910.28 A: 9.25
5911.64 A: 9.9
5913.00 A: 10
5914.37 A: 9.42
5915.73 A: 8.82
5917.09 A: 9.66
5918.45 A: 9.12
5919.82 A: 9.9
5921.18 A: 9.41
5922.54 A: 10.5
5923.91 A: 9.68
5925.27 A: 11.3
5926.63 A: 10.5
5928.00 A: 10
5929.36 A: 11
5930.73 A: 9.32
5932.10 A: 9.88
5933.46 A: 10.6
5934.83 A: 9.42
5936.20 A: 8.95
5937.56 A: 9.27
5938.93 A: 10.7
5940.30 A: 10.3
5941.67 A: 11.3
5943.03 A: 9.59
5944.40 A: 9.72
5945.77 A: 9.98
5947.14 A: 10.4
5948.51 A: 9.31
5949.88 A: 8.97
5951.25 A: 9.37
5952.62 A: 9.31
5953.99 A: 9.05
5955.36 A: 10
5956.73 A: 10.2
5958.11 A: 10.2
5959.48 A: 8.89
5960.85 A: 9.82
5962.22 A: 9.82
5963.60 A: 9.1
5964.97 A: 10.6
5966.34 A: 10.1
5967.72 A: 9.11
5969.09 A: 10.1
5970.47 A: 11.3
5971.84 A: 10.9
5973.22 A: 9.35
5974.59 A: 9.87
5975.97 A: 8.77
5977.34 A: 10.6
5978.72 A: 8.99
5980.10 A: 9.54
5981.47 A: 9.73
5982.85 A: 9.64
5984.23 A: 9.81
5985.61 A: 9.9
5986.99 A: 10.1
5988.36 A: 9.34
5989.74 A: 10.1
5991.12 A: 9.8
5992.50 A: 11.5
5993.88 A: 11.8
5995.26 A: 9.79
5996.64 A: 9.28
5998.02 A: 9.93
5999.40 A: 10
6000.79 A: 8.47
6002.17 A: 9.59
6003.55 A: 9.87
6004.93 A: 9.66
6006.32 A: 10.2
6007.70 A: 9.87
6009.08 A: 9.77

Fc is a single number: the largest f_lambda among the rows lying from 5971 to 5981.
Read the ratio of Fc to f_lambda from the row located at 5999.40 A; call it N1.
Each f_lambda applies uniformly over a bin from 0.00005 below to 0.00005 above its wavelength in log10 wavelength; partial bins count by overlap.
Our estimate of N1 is 1.09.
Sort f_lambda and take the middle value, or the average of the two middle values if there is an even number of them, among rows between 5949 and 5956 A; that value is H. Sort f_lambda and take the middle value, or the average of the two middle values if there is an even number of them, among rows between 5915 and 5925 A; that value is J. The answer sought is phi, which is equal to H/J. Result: 0.96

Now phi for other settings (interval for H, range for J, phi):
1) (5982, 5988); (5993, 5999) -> 1.00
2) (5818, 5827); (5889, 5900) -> 1.28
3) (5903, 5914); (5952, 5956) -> 1.03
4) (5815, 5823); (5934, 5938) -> 1.09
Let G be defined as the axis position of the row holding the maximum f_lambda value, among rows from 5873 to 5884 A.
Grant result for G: 5876.36 A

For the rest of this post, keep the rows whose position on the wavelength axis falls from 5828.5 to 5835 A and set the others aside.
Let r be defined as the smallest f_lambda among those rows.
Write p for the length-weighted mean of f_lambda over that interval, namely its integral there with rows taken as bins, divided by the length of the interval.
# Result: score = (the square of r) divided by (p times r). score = 0.96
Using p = 10.7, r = 10.3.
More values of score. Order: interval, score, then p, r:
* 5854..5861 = 0.95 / 10.0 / 9.43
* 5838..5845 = 0.90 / 10.2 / 9.17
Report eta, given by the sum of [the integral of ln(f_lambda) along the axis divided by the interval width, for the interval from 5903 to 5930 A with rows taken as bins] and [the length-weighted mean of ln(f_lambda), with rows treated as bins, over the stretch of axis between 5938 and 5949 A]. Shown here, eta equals 4.60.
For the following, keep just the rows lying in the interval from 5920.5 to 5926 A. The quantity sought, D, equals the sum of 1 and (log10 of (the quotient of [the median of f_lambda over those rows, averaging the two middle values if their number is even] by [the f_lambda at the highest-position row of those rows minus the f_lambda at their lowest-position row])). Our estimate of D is 1.7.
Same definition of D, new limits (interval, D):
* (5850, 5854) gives 2.2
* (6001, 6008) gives 2.5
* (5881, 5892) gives 2.3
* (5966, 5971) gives 1.9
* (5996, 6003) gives 2.5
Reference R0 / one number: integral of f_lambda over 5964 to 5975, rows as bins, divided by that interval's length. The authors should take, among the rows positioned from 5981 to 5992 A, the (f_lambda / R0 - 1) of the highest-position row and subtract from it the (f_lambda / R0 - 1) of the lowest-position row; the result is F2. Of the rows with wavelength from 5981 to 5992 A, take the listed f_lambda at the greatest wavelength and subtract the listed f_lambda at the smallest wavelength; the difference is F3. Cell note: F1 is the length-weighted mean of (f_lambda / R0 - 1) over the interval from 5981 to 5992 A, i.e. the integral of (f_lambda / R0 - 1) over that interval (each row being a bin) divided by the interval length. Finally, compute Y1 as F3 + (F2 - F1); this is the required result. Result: 0.11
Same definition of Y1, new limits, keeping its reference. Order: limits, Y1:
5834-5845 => -1.24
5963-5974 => 0.28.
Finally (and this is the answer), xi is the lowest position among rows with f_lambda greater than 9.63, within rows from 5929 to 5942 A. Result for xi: 5929.36 A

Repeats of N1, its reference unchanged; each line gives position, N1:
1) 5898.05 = 1.38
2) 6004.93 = 1.13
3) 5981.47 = 1.12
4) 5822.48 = 1.12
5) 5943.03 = 1.14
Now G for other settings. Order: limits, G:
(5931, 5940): 5938.93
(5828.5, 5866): 5839.94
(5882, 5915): 5907.56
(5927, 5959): 5941.67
